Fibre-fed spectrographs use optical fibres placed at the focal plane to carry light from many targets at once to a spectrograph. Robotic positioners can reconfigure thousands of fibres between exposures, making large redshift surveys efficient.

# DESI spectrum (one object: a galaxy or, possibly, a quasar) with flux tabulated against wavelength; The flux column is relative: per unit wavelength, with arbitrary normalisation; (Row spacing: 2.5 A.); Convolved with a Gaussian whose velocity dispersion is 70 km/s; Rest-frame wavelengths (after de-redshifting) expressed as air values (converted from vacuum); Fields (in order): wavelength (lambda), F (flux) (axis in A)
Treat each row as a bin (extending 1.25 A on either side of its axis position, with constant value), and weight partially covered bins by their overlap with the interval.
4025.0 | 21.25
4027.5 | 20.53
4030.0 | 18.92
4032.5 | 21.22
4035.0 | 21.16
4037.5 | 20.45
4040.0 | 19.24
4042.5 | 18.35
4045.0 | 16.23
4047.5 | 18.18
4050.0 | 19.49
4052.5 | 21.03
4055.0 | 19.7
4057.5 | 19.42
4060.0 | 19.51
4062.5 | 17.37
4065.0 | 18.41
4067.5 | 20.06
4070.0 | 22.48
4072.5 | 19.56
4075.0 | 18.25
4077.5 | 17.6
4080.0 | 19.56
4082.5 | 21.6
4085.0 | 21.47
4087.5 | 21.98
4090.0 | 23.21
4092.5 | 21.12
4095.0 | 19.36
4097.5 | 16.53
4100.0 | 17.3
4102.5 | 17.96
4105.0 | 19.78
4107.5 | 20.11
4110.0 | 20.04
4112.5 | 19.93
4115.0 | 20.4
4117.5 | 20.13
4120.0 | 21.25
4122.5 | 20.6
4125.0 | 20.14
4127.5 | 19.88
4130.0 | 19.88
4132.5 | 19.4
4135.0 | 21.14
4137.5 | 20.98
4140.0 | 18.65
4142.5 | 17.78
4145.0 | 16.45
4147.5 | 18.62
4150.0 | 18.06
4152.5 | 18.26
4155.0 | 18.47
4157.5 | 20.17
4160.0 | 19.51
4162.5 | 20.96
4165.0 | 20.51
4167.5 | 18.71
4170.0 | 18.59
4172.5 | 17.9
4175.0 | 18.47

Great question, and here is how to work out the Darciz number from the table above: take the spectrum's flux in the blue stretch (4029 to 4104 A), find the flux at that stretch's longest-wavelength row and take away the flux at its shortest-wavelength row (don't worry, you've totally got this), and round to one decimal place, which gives -1.0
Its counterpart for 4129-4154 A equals -1.6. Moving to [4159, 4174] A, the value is -1.6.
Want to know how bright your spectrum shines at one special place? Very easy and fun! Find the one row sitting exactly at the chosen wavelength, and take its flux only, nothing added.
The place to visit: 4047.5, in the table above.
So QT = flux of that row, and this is 18.18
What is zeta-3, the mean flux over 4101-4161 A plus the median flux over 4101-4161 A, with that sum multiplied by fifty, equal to 1968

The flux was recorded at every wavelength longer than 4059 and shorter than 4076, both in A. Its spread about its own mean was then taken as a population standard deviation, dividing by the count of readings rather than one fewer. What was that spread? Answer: 1.53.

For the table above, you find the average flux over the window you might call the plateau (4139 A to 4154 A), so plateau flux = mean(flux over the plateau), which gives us 18.0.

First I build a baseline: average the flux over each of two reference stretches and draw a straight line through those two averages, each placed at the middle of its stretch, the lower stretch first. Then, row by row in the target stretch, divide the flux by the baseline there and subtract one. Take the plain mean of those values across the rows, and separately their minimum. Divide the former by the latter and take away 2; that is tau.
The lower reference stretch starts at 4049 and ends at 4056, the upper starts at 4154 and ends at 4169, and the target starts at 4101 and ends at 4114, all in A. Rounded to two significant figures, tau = -1.8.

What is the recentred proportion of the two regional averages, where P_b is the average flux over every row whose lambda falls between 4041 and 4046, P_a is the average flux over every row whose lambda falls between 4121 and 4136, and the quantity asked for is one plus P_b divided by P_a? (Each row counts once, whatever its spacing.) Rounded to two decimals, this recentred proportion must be 1.86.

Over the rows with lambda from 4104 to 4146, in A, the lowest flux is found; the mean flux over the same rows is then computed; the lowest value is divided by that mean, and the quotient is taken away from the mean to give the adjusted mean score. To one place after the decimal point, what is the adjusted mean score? 19.0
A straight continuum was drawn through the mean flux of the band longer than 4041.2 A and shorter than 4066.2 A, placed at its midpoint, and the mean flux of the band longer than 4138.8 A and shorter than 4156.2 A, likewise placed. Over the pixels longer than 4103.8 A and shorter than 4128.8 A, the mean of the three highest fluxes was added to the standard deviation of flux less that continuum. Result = 21.2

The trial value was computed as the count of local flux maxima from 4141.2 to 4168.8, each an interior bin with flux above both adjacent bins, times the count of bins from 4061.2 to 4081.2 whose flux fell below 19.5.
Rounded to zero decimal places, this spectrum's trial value 12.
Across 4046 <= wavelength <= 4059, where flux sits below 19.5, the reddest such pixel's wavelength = 4057.5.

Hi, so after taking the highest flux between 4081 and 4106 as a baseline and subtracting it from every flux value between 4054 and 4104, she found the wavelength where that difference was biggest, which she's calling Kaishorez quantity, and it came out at 4090.0 A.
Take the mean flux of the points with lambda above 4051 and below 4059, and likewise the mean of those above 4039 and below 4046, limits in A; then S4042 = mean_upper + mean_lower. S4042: 38.0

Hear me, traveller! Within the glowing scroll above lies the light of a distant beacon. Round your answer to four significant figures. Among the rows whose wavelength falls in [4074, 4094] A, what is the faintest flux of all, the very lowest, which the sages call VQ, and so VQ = 17.60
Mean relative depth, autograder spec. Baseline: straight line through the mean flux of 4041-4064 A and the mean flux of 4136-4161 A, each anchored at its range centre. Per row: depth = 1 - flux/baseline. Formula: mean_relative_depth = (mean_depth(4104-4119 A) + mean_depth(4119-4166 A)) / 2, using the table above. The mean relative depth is -0.057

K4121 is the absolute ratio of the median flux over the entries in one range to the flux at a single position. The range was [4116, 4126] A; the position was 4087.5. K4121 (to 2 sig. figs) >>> 0.93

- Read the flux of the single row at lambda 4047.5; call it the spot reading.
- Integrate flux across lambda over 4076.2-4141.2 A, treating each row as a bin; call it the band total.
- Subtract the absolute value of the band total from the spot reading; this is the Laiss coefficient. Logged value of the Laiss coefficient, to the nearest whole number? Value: -1282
